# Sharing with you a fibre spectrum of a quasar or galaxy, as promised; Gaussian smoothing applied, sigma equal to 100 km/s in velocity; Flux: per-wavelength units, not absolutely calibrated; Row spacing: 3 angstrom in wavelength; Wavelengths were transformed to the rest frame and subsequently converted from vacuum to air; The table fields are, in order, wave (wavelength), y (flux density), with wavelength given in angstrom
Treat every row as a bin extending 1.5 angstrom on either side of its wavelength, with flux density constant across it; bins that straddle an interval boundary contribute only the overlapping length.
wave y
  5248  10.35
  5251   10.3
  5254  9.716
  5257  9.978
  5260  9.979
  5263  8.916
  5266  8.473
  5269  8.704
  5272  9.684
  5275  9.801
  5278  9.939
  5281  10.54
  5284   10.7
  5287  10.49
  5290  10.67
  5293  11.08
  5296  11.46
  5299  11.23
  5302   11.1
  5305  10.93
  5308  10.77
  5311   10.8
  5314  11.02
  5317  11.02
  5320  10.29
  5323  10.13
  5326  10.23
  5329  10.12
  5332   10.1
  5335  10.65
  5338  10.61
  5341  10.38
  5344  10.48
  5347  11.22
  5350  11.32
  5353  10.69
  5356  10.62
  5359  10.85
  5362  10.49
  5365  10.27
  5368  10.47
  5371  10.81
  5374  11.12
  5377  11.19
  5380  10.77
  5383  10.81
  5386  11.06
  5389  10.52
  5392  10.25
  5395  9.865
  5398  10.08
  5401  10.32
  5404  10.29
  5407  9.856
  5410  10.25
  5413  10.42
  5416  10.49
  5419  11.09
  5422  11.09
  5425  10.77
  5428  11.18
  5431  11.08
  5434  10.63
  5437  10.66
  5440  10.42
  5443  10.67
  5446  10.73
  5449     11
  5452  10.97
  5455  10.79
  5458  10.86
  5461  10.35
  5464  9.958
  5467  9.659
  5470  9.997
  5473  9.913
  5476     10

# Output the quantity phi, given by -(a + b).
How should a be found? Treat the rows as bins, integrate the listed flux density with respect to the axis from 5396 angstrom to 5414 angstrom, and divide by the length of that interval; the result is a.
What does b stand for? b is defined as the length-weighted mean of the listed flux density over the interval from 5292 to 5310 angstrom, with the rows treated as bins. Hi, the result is -21.3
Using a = 10.2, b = 11.1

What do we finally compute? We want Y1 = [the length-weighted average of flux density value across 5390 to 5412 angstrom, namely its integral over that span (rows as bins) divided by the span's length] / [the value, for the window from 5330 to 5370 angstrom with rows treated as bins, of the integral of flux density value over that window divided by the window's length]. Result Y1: 0.955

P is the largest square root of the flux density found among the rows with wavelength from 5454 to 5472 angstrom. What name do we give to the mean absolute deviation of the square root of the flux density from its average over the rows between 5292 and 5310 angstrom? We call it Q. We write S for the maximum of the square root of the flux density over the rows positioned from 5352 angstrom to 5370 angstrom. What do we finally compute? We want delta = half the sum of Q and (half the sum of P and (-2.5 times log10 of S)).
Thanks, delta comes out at 0.513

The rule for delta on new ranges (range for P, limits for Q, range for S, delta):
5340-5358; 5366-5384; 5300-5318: 0.529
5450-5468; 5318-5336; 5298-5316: 0.511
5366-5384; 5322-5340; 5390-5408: 0.536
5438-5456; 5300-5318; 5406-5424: 0.511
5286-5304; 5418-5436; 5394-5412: 0.543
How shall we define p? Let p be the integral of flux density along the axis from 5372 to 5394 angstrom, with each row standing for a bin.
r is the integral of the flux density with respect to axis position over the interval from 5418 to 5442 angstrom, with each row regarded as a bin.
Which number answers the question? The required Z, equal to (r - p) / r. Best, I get 0.1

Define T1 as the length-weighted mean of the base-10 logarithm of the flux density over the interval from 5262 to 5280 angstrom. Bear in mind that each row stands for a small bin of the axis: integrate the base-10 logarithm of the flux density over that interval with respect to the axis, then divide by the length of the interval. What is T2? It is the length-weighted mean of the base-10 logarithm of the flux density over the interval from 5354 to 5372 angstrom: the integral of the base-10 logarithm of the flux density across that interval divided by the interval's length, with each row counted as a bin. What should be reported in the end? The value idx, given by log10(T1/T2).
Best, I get -0.025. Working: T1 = 0.97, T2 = 1.02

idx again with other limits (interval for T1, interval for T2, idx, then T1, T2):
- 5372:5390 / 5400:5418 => 0.011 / 1.04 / 1.01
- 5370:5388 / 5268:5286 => 0.018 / 1.04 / 1.00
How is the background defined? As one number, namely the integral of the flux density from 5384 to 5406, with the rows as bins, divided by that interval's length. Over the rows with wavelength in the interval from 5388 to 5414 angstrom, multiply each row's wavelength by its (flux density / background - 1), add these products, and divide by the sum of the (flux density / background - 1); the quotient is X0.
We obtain 5401.5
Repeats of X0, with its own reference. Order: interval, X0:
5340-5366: 5351.3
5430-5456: 5443.7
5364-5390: 5378.8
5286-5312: 5299.5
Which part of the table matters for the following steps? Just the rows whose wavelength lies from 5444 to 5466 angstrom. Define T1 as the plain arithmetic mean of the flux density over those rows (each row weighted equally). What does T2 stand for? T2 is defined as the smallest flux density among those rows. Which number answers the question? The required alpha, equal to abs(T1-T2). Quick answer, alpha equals 0.71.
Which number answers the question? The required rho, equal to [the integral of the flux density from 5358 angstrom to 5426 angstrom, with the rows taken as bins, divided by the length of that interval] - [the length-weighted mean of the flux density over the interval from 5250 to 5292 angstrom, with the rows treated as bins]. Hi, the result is 0.7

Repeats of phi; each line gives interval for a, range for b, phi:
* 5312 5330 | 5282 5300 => -21.4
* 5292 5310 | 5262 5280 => -20.4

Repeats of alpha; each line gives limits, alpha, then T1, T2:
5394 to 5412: 0.25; 10.1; 9.856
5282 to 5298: 0.39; 10.9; 10.49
